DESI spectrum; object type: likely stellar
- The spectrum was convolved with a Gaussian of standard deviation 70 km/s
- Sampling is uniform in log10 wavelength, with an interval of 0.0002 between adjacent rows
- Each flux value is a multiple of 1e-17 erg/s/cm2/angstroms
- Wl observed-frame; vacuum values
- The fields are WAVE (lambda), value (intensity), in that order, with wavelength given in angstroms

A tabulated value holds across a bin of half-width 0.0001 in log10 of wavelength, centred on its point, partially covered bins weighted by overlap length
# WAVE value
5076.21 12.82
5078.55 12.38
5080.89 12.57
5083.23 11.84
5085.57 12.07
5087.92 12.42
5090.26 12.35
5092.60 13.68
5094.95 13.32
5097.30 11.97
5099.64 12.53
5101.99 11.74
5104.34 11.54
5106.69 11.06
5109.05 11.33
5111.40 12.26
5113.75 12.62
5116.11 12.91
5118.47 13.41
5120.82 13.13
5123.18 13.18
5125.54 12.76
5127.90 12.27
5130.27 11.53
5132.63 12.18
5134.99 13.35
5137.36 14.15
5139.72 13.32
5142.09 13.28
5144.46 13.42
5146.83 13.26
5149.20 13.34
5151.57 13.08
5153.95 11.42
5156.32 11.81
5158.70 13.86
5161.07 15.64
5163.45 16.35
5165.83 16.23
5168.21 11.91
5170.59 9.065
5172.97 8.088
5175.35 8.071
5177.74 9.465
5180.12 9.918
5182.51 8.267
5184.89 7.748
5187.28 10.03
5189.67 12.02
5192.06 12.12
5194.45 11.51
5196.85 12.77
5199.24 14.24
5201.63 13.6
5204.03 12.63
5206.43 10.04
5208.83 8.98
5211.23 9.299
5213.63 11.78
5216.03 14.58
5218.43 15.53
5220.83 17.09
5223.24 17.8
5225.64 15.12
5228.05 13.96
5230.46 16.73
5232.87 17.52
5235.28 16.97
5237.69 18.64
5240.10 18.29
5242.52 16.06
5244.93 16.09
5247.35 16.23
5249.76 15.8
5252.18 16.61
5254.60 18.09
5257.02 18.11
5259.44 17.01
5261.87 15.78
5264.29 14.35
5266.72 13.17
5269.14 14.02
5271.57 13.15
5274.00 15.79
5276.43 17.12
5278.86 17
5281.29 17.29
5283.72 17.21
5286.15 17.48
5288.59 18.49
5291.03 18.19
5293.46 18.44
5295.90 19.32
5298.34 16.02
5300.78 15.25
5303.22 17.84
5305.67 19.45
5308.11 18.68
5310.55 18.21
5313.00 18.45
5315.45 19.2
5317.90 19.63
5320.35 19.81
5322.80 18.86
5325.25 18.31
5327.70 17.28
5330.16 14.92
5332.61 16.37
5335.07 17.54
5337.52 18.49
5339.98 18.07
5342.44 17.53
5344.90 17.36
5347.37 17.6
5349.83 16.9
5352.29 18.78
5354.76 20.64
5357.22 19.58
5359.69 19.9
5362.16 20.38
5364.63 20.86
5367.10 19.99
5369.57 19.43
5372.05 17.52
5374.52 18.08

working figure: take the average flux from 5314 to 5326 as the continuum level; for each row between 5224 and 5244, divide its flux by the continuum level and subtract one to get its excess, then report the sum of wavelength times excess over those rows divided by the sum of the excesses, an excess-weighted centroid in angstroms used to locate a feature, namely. 5232.1 angstroms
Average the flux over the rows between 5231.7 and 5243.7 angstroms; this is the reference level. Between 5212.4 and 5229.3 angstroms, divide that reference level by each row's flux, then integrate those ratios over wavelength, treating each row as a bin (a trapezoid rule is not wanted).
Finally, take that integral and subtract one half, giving 19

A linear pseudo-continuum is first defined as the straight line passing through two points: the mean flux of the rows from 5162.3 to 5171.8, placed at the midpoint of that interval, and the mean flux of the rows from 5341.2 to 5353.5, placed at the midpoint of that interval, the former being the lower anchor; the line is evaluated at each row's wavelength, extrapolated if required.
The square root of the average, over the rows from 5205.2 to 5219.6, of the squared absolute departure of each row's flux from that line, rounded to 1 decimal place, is 3.7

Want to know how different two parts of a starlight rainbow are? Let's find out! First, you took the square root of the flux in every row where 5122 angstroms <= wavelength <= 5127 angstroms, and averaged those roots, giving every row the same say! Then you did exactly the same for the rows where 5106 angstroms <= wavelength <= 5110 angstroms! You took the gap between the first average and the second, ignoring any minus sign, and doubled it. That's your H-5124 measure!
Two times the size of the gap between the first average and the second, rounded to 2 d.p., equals 0.51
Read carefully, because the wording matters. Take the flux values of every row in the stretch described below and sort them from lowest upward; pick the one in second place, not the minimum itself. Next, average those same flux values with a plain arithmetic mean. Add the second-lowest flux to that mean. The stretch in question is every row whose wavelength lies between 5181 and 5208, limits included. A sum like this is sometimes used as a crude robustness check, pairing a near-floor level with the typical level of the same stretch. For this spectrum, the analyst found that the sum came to 20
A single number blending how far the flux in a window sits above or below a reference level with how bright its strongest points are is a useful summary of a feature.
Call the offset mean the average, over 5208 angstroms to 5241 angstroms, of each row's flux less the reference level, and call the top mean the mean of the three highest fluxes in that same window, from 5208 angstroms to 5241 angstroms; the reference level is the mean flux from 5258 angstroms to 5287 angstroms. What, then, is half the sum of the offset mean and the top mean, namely 8.8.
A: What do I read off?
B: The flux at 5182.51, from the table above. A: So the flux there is 8.267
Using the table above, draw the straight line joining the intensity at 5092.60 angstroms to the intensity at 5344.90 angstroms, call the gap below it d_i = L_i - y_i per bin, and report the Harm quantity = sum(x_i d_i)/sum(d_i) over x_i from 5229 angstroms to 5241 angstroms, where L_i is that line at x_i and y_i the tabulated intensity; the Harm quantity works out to 5236.3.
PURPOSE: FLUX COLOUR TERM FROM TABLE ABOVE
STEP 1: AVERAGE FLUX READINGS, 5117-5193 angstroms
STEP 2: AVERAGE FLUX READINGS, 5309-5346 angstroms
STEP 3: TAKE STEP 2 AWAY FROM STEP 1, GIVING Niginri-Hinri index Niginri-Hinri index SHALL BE -5.9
